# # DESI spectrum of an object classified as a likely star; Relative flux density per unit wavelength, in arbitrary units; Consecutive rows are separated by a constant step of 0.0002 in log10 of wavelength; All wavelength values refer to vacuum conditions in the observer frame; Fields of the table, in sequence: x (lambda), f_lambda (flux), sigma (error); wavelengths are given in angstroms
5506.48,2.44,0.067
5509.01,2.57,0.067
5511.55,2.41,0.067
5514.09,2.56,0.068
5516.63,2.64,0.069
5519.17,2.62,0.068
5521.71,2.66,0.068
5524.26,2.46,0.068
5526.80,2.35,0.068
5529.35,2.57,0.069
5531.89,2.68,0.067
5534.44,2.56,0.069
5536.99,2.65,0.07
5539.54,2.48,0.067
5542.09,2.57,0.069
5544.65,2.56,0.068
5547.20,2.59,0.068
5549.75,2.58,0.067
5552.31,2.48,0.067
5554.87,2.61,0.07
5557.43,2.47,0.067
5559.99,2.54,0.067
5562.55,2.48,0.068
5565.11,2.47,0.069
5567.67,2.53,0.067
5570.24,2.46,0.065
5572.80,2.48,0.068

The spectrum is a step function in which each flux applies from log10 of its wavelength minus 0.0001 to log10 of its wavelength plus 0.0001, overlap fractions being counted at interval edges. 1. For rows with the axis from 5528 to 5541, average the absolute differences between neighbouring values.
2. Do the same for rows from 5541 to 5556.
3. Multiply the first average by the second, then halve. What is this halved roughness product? 0.0034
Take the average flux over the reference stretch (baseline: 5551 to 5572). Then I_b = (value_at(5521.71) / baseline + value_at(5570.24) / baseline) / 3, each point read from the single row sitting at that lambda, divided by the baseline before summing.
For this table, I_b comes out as 0.681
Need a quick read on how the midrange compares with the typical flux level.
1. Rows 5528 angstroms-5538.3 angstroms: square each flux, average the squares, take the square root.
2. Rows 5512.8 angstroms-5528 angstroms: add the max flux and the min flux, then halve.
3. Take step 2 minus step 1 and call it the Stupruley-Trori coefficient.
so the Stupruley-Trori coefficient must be -0.11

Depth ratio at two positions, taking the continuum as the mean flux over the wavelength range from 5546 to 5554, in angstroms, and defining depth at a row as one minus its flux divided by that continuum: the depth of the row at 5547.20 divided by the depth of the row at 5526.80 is -0.2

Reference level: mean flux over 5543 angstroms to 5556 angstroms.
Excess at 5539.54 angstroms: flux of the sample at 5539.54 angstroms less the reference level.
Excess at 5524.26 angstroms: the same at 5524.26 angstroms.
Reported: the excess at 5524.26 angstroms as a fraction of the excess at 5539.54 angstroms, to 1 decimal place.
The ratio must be 1.2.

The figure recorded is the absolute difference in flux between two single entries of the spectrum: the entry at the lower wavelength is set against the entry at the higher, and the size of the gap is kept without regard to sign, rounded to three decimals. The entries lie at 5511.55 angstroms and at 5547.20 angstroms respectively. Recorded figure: 0.180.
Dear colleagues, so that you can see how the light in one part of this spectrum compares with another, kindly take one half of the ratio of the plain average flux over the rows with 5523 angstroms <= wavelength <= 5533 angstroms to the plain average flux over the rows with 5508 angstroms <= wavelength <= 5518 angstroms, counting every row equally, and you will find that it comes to 0.494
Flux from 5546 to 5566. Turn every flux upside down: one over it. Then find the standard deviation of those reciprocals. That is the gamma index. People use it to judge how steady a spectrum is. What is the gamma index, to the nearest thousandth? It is 0.009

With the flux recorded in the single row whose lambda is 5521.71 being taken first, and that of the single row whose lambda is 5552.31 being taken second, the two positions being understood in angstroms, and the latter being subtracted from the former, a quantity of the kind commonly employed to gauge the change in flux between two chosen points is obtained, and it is 0.18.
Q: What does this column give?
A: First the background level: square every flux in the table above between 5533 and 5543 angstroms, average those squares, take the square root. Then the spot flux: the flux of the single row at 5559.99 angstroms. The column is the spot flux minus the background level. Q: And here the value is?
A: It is -0.026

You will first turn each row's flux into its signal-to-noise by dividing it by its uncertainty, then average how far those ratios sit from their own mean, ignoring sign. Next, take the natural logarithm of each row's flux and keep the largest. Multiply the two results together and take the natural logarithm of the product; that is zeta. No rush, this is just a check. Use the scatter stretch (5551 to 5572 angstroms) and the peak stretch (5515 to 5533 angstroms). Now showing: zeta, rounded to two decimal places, -0.56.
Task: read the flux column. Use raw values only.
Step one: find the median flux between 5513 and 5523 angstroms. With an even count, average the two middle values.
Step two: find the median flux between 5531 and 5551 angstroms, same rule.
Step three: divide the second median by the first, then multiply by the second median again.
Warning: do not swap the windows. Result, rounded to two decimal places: 2.52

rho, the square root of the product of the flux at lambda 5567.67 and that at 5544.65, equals 2.54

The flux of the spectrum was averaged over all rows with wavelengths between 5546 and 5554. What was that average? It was 2.55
